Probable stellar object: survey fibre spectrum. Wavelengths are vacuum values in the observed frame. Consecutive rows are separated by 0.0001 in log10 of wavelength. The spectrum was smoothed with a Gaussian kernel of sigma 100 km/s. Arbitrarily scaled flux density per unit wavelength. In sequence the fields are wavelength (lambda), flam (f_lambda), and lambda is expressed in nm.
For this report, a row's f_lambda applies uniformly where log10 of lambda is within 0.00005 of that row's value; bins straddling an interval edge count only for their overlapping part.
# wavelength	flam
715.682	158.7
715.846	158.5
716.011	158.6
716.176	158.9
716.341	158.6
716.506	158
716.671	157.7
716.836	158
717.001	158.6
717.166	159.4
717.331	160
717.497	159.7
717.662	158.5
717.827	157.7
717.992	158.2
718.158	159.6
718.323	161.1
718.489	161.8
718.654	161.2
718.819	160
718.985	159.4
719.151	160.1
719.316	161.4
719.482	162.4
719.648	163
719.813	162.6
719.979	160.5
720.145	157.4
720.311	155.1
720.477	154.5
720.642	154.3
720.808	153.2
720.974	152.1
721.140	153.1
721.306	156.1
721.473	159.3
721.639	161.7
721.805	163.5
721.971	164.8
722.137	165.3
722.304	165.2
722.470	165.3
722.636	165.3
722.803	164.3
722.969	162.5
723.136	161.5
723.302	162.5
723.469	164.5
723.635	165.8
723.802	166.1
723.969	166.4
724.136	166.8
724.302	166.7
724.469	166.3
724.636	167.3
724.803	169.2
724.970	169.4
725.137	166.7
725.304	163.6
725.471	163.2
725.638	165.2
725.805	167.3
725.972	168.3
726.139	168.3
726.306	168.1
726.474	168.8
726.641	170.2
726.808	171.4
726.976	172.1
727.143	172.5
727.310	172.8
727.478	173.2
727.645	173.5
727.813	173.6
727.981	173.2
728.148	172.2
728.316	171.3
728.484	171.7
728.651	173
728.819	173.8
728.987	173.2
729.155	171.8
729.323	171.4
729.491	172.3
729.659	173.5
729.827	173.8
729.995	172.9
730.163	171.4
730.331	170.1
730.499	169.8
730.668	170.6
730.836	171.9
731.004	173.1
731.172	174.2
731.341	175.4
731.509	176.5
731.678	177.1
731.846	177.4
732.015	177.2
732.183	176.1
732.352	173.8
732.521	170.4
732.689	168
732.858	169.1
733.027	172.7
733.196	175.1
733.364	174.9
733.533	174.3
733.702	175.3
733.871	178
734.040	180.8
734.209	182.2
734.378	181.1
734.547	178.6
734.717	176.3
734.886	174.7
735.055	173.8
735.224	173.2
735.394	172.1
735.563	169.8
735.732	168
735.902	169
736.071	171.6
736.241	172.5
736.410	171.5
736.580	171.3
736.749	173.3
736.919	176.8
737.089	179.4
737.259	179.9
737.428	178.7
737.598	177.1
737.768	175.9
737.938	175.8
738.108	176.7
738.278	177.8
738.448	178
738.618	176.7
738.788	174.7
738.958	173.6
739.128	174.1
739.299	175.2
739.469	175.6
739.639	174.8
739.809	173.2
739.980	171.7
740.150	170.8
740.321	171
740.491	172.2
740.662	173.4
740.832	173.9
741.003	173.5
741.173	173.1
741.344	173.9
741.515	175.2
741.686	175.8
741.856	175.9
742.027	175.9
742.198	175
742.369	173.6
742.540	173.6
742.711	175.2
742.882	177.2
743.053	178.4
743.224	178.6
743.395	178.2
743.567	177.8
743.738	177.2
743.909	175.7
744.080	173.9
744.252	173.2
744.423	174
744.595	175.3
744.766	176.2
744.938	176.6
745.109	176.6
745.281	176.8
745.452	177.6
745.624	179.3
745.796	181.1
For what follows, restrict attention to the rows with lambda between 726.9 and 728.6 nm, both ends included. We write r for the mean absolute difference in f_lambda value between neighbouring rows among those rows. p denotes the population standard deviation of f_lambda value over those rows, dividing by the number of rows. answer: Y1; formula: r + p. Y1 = 1.2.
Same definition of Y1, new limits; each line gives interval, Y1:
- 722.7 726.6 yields 3.3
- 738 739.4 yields 2.6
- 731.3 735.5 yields 4.9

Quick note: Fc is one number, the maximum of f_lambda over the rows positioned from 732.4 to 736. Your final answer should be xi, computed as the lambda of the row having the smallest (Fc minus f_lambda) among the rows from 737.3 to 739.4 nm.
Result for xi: 737.428 nm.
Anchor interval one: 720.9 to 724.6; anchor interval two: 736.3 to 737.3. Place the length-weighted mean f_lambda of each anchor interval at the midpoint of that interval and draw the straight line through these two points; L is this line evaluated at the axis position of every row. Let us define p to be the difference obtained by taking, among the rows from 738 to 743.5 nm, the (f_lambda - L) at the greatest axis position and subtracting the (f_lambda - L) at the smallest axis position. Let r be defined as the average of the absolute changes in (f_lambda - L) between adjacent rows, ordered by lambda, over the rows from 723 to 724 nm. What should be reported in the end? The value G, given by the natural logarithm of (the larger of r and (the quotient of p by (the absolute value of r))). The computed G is -0.2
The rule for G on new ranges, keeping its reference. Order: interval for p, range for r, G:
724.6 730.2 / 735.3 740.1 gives 0.3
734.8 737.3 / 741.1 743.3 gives 1.4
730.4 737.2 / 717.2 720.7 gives 1.3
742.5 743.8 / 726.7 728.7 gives 1.6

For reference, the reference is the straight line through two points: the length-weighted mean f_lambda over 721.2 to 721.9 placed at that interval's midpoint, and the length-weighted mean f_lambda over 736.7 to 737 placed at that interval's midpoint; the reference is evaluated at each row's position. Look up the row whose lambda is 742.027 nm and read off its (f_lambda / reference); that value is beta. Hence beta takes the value 0.98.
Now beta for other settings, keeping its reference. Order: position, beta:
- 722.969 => 1.01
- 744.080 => 0.95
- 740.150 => 0.96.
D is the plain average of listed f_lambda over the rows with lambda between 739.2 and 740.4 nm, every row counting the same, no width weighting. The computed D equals 173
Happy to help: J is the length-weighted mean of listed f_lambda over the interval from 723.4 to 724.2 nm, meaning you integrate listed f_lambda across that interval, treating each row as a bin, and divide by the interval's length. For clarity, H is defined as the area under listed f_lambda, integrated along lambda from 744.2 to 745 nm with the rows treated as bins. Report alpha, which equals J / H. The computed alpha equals 1.18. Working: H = 140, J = 166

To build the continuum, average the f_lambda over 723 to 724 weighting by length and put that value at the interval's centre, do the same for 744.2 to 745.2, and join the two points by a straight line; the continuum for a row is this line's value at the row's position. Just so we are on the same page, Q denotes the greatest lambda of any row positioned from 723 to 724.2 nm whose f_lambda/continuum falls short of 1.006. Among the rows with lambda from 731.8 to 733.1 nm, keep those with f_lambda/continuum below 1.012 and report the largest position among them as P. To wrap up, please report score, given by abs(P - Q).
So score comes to 9.39 nm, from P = 732.858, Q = 723.469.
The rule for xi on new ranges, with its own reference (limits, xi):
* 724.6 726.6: 724.970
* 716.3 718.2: 717.331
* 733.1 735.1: 734.209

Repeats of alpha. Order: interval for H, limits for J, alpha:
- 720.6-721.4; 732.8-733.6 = 1.41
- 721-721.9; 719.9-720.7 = 1.10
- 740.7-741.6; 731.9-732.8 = 1.11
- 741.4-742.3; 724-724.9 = 1.06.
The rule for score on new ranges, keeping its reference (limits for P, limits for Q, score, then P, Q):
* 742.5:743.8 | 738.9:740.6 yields 2.22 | 742.711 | 740.491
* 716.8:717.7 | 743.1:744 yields 26.25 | 717.662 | 743.909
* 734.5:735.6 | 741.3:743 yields 7.15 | 735.563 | 742.711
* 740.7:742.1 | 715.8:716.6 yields 25.52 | 742.027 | 716.506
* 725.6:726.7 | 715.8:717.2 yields 8.64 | 725.805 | 717.166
